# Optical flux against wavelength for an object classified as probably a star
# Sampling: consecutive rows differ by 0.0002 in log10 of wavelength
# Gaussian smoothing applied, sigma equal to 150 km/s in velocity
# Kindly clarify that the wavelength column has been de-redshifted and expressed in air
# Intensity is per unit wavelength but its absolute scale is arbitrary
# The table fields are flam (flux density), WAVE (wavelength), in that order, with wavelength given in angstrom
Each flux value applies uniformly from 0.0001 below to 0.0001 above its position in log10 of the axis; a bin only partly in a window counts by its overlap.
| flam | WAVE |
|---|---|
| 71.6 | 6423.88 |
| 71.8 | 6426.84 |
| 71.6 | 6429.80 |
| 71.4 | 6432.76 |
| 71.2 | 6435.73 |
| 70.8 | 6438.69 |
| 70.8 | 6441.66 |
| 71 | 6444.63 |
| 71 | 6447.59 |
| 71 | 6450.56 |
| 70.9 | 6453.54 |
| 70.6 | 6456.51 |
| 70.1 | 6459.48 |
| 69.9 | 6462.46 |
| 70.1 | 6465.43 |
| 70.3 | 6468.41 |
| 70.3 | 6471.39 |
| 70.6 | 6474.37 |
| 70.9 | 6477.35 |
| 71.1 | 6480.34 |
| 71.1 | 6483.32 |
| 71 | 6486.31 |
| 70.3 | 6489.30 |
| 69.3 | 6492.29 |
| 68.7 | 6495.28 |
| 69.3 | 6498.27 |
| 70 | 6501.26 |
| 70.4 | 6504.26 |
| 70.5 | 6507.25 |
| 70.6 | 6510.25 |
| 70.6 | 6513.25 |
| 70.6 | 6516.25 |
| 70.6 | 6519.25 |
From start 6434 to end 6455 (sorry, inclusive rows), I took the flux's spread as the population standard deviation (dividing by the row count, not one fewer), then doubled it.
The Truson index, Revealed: 0.3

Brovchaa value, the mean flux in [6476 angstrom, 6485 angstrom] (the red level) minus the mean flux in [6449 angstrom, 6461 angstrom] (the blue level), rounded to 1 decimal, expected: 0.4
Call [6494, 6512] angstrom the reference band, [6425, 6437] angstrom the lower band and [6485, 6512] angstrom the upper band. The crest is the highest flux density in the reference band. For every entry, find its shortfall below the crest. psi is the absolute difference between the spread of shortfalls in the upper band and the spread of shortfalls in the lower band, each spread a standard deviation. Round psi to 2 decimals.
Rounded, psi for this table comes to 0.49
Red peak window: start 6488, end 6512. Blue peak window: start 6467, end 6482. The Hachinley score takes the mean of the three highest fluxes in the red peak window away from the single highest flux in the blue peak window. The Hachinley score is 0.60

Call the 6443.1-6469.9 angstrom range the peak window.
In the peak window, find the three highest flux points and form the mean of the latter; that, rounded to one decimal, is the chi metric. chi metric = 71.0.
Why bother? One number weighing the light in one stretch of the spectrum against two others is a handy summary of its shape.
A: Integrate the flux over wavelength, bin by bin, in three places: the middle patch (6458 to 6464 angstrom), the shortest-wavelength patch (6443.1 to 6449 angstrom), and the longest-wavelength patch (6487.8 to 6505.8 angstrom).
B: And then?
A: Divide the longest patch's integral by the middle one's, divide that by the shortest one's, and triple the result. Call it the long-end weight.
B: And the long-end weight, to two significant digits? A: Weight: 0.021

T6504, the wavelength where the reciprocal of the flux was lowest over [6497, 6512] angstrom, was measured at 6510.25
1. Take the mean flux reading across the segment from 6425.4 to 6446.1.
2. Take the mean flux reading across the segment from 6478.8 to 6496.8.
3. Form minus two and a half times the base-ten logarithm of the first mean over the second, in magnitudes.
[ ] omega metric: -0.0150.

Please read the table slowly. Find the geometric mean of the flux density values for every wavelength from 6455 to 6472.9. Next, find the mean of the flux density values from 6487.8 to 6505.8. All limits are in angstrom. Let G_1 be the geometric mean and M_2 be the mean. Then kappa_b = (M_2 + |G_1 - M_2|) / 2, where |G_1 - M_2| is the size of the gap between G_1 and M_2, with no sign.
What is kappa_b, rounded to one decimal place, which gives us 35.1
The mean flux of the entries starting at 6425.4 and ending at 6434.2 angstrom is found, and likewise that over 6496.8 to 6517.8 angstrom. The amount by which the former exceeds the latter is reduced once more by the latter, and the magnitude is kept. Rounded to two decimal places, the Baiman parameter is 68.97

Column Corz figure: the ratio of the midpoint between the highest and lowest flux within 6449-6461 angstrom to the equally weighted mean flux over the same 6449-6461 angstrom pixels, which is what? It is 0.999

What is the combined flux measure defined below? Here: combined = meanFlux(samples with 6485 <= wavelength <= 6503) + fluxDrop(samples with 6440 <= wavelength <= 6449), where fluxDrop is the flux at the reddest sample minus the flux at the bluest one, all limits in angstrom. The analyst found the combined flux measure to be 70.0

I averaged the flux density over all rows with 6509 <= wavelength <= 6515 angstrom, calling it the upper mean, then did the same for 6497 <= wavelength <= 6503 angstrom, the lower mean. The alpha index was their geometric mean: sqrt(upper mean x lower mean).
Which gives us 70.1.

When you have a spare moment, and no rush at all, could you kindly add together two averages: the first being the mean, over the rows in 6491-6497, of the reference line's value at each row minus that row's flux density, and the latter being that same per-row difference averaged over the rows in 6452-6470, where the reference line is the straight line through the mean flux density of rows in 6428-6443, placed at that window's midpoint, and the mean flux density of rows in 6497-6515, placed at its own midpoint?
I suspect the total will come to 1.9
